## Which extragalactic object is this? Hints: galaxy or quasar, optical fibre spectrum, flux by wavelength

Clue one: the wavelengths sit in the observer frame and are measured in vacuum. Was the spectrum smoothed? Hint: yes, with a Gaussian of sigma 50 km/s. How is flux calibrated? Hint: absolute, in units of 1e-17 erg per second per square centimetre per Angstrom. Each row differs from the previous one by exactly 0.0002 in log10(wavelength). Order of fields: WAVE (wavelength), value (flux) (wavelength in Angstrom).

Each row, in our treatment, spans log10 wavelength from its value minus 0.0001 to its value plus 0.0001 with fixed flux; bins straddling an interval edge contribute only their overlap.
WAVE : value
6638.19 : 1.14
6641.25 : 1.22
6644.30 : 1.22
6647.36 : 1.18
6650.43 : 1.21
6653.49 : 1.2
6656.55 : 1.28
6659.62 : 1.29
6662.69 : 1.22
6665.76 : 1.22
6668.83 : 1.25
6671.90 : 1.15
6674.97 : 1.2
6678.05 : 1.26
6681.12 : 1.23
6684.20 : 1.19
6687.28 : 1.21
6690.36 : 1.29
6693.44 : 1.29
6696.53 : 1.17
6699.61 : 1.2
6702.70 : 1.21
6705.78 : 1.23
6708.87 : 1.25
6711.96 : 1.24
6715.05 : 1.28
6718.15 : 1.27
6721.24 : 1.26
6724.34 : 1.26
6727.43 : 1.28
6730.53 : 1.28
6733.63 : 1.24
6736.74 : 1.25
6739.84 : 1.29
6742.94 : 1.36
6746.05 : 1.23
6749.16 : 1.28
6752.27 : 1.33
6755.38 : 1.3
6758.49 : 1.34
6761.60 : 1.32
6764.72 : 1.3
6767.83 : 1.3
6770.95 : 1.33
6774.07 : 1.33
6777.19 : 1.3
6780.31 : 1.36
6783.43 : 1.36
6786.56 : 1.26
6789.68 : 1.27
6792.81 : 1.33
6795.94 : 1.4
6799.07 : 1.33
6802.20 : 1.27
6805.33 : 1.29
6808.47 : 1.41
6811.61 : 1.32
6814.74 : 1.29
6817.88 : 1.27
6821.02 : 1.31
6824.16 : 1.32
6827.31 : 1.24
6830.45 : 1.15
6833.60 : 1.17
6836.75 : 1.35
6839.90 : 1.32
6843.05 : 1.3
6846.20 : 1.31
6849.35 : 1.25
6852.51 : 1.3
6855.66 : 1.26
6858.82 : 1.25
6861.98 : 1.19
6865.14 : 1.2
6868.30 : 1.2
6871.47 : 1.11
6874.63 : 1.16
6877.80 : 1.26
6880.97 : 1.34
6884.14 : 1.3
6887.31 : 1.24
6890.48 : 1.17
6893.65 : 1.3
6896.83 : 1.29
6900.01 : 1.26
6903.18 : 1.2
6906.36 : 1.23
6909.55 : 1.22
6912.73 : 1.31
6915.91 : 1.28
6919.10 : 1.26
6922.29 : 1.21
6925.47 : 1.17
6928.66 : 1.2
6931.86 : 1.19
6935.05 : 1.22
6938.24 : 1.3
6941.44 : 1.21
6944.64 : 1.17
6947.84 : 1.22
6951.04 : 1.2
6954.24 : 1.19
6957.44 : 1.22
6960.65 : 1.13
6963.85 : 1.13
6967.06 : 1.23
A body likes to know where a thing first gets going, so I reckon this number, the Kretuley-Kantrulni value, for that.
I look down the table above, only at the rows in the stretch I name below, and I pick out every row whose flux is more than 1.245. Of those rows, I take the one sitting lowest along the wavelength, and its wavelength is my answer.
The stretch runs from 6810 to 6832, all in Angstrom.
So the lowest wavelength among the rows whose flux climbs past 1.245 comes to 6811.61 Angstrom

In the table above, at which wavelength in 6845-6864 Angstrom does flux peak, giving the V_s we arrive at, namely 6846.20 Angstrom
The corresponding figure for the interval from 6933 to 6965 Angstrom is 6938.24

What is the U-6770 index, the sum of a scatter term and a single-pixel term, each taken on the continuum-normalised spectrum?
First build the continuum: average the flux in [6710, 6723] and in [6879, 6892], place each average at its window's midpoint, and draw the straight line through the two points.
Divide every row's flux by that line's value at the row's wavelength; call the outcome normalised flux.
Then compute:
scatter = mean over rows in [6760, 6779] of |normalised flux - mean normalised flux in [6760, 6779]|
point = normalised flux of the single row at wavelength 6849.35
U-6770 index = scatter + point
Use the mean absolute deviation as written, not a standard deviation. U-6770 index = 1.00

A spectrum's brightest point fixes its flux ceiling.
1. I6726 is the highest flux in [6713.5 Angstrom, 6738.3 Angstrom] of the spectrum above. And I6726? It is 1.28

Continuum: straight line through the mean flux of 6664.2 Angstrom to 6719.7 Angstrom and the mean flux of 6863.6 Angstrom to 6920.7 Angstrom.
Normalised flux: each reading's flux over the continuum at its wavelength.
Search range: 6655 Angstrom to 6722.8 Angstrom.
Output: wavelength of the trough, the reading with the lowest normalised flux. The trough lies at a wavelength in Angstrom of 6671.90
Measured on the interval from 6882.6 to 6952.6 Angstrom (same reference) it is 6944.64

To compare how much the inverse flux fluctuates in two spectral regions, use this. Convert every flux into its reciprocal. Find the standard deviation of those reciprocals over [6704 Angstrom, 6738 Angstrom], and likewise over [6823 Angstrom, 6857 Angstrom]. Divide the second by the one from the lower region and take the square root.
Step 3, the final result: 1.9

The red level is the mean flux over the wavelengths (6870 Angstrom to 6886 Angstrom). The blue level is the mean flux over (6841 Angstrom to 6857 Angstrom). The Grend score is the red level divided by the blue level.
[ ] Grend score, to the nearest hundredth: 0.96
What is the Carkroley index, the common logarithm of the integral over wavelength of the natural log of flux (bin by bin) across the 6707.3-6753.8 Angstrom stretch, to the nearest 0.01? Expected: 1.05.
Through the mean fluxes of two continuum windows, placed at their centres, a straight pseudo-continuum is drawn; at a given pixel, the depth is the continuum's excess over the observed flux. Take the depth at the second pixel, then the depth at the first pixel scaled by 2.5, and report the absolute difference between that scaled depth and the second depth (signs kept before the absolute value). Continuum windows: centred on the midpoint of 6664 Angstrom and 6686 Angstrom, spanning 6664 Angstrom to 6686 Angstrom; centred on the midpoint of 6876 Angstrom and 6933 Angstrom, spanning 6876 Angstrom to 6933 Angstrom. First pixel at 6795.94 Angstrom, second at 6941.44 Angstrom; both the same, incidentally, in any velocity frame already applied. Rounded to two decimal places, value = 0.46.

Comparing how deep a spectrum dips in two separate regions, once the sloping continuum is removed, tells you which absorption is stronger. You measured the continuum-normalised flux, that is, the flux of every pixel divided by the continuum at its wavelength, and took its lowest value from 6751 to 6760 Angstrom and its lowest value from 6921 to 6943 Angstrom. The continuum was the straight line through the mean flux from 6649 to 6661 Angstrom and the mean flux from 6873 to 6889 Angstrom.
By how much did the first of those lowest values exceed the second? 0.11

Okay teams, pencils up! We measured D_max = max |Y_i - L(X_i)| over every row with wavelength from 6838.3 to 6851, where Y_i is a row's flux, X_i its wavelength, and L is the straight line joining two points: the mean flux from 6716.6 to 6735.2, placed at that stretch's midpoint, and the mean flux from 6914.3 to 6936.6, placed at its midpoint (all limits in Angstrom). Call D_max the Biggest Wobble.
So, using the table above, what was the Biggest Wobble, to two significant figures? 0.082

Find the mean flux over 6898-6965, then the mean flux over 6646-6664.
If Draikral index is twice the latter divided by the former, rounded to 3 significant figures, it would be 2.02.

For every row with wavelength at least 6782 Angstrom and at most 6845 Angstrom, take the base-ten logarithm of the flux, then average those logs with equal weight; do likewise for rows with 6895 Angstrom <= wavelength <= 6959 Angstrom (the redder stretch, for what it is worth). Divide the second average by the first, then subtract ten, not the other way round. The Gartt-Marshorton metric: -9.21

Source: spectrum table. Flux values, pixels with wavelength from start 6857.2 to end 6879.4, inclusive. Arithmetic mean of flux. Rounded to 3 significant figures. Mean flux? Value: 1.20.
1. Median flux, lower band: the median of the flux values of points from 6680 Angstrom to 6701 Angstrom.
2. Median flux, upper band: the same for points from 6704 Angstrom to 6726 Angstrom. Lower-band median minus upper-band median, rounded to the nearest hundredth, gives -0.05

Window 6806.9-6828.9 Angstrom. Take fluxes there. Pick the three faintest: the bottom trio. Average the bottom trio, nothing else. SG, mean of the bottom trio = 1.27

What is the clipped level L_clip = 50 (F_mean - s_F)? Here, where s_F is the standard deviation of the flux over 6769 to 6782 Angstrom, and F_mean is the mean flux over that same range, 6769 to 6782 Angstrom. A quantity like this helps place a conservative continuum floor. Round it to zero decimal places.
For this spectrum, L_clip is 65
